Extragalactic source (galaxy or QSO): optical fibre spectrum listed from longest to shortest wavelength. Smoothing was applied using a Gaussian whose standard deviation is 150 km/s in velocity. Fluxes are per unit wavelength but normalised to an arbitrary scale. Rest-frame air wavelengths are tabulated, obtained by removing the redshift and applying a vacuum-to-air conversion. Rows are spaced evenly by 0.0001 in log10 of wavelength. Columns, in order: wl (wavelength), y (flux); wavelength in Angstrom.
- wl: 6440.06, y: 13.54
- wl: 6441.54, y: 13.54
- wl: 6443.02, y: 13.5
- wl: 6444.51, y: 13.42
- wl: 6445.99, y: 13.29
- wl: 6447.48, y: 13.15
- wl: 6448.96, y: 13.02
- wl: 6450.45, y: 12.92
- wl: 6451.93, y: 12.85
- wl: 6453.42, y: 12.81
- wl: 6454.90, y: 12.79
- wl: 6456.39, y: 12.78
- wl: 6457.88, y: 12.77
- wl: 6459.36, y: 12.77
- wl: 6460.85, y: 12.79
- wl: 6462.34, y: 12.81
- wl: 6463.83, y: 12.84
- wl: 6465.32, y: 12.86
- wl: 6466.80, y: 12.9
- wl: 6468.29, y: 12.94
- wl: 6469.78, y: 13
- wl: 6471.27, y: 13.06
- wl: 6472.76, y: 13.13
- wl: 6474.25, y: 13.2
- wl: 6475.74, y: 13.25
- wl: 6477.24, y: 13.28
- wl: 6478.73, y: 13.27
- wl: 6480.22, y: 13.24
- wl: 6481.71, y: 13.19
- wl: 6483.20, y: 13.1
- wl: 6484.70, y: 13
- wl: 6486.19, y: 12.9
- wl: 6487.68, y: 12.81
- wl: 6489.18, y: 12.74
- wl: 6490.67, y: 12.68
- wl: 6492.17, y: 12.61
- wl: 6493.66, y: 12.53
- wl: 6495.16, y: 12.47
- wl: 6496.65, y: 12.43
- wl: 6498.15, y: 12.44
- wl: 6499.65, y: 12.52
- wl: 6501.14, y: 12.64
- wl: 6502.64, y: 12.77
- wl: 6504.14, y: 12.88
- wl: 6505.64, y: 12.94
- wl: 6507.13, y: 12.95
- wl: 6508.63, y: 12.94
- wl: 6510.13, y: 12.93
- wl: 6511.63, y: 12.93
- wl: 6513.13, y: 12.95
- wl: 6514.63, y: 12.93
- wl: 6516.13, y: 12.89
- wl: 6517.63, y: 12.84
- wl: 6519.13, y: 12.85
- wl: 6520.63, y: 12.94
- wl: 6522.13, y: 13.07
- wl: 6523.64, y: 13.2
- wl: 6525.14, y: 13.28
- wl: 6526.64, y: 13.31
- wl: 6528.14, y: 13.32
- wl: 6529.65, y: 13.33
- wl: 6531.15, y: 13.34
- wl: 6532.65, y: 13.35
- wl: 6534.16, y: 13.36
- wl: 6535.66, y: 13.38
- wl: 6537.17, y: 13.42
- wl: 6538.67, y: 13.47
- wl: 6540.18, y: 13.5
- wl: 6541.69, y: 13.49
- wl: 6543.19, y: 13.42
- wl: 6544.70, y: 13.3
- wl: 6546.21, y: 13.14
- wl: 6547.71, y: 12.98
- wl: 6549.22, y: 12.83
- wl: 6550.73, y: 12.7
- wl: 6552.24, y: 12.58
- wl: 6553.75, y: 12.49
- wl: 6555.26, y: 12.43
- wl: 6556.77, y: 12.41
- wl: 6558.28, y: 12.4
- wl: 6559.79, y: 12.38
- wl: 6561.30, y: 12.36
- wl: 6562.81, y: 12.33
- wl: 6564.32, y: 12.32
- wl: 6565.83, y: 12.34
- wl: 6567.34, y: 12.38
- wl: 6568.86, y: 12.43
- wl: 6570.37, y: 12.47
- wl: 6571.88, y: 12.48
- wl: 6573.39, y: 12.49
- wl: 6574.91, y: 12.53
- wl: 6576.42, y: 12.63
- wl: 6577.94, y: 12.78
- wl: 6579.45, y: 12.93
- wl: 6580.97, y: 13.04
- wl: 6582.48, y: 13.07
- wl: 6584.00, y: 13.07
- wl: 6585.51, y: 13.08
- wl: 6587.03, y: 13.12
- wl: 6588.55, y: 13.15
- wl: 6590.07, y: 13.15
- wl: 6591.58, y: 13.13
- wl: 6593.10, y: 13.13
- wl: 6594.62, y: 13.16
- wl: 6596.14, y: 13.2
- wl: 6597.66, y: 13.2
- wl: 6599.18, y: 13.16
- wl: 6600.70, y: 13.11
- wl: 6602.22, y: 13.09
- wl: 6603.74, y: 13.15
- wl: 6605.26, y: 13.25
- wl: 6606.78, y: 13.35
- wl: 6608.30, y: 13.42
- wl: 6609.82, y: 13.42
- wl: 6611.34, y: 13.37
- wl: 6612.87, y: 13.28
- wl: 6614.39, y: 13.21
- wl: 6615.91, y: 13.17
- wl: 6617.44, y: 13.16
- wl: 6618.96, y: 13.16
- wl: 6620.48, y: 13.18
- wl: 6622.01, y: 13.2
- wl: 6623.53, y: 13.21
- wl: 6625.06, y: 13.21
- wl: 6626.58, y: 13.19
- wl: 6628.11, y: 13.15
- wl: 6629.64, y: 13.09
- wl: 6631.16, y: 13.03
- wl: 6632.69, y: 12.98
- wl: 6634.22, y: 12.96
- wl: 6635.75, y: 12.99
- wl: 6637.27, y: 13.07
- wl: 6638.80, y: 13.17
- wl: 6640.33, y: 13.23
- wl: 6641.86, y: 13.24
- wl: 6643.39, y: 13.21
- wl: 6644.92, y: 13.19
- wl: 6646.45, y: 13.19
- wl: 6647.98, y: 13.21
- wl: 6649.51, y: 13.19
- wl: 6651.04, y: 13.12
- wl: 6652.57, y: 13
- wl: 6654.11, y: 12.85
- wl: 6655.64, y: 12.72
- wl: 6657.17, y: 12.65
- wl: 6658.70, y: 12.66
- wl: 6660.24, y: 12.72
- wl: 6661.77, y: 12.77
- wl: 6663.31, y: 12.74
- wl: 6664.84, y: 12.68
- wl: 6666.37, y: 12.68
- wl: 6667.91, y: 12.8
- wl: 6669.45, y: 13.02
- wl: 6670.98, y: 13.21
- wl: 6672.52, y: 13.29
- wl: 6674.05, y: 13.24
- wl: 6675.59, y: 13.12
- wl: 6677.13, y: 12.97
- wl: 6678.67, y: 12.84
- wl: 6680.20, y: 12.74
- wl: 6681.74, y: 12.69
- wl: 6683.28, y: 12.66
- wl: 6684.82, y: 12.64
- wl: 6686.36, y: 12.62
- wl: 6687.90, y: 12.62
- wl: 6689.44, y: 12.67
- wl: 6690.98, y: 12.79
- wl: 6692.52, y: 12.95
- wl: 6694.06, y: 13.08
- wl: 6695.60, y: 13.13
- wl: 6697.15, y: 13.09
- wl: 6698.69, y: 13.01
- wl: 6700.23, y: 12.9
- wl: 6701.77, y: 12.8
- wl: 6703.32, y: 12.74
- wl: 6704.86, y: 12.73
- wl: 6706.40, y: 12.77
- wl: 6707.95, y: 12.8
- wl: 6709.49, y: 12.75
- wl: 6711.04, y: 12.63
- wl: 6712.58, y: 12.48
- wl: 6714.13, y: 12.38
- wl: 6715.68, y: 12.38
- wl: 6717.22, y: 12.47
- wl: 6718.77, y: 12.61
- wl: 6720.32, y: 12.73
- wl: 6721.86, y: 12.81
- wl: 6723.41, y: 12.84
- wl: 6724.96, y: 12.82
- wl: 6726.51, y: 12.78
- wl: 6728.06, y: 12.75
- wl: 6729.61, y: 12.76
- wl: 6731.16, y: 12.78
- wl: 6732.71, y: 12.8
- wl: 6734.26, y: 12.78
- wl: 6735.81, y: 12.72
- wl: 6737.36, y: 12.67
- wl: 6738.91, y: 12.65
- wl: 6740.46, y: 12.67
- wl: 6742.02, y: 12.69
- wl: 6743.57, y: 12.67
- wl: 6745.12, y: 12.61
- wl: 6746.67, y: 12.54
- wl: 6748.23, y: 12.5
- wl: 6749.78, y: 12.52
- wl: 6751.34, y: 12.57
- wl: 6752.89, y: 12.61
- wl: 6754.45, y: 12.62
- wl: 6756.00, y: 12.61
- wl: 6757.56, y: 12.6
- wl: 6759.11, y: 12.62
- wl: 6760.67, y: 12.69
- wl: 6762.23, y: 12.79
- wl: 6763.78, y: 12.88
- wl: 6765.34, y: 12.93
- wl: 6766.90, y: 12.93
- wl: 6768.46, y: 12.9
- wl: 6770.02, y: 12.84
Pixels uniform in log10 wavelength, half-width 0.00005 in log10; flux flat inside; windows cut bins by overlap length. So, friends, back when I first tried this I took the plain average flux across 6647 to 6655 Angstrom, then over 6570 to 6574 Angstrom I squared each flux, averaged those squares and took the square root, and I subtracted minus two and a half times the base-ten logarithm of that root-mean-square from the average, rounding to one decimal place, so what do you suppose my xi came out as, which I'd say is 15.8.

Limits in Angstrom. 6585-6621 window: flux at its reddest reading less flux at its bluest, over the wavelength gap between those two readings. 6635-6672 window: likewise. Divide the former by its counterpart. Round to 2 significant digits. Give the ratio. 0.46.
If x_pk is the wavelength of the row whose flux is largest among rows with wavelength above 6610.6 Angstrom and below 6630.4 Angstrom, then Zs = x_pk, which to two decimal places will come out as 6611.34 Angstrom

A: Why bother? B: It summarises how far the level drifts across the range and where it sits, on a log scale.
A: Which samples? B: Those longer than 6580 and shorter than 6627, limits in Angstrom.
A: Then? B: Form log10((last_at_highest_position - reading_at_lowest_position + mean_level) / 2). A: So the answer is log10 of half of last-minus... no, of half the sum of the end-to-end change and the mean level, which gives 0.824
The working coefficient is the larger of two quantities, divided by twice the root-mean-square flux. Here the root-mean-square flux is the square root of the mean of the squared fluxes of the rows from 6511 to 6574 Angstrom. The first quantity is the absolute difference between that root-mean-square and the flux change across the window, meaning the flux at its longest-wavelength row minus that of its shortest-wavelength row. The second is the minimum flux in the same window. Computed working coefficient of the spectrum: 0.517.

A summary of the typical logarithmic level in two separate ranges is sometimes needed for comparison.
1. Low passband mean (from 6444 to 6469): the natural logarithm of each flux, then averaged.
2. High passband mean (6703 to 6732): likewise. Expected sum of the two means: 5.10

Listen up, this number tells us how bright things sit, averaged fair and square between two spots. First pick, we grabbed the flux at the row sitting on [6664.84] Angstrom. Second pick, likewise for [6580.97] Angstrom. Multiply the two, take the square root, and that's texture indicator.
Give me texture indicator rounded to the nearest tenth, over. 12.9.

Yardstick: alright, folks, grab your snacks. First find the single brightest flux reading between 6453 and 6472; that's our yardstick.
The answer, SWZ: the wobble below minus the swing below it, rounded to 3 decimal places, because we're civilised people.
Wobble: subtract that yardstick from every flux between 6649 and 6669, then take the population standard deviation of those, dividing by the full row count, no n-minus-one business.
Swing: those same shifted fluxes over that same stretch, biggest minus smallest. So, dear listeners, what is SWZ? -0.368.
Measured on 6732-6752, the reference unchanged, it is -0.210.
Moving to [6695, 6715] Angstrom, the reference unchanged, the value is -0.542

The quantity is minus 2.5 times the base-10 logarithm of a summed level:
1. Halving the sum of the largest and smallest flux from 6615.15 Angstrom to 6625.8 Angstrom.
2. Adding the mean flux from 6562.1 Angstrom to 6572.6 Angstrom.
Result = -3.52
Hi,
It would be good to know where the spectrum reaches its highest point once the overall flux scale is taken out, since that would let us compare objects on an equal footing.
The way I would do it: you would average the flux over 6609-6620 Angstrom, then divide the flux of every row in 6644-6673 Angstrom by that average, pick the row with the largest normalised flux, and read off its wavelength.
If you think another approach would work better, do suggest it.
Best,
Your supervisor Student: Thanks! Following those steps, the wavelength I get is 6672.52 Angstrom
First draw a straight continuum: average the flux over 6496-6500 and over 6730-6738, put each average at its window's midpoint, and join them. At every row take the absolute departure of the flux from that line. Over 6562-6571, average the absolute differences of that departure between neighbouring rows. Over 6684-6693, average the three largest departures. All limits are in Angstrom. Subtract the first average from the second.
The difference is 0.11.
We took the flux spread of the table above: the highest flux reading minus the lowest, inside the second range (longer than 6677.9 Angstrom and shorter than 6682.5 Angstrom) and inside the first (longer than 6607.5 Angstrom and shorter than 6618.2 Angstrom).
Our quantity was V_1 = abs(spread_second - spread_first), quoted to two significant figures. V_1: 0.11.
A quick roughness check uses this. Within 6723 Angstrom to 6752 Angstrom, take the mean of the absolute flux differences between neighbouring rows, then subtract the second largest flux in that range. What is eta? -12.8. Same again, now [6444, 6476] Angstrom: -13.2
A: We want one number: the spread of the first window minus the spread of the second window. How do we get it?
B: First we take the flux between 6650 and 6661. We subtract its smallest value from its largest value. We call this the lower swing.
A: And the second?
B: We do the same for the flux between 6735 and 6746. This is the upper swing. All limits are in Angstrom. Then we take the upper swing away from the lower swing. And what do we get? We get 0.36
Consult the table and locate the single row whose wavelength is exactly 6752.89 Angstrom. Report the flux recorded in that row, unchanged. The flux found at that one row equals 12.61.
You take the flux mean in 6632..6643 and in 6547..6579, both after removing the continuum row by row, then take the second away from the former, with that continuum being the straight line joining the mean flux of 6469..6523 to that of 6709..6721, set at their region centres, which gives 0.70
